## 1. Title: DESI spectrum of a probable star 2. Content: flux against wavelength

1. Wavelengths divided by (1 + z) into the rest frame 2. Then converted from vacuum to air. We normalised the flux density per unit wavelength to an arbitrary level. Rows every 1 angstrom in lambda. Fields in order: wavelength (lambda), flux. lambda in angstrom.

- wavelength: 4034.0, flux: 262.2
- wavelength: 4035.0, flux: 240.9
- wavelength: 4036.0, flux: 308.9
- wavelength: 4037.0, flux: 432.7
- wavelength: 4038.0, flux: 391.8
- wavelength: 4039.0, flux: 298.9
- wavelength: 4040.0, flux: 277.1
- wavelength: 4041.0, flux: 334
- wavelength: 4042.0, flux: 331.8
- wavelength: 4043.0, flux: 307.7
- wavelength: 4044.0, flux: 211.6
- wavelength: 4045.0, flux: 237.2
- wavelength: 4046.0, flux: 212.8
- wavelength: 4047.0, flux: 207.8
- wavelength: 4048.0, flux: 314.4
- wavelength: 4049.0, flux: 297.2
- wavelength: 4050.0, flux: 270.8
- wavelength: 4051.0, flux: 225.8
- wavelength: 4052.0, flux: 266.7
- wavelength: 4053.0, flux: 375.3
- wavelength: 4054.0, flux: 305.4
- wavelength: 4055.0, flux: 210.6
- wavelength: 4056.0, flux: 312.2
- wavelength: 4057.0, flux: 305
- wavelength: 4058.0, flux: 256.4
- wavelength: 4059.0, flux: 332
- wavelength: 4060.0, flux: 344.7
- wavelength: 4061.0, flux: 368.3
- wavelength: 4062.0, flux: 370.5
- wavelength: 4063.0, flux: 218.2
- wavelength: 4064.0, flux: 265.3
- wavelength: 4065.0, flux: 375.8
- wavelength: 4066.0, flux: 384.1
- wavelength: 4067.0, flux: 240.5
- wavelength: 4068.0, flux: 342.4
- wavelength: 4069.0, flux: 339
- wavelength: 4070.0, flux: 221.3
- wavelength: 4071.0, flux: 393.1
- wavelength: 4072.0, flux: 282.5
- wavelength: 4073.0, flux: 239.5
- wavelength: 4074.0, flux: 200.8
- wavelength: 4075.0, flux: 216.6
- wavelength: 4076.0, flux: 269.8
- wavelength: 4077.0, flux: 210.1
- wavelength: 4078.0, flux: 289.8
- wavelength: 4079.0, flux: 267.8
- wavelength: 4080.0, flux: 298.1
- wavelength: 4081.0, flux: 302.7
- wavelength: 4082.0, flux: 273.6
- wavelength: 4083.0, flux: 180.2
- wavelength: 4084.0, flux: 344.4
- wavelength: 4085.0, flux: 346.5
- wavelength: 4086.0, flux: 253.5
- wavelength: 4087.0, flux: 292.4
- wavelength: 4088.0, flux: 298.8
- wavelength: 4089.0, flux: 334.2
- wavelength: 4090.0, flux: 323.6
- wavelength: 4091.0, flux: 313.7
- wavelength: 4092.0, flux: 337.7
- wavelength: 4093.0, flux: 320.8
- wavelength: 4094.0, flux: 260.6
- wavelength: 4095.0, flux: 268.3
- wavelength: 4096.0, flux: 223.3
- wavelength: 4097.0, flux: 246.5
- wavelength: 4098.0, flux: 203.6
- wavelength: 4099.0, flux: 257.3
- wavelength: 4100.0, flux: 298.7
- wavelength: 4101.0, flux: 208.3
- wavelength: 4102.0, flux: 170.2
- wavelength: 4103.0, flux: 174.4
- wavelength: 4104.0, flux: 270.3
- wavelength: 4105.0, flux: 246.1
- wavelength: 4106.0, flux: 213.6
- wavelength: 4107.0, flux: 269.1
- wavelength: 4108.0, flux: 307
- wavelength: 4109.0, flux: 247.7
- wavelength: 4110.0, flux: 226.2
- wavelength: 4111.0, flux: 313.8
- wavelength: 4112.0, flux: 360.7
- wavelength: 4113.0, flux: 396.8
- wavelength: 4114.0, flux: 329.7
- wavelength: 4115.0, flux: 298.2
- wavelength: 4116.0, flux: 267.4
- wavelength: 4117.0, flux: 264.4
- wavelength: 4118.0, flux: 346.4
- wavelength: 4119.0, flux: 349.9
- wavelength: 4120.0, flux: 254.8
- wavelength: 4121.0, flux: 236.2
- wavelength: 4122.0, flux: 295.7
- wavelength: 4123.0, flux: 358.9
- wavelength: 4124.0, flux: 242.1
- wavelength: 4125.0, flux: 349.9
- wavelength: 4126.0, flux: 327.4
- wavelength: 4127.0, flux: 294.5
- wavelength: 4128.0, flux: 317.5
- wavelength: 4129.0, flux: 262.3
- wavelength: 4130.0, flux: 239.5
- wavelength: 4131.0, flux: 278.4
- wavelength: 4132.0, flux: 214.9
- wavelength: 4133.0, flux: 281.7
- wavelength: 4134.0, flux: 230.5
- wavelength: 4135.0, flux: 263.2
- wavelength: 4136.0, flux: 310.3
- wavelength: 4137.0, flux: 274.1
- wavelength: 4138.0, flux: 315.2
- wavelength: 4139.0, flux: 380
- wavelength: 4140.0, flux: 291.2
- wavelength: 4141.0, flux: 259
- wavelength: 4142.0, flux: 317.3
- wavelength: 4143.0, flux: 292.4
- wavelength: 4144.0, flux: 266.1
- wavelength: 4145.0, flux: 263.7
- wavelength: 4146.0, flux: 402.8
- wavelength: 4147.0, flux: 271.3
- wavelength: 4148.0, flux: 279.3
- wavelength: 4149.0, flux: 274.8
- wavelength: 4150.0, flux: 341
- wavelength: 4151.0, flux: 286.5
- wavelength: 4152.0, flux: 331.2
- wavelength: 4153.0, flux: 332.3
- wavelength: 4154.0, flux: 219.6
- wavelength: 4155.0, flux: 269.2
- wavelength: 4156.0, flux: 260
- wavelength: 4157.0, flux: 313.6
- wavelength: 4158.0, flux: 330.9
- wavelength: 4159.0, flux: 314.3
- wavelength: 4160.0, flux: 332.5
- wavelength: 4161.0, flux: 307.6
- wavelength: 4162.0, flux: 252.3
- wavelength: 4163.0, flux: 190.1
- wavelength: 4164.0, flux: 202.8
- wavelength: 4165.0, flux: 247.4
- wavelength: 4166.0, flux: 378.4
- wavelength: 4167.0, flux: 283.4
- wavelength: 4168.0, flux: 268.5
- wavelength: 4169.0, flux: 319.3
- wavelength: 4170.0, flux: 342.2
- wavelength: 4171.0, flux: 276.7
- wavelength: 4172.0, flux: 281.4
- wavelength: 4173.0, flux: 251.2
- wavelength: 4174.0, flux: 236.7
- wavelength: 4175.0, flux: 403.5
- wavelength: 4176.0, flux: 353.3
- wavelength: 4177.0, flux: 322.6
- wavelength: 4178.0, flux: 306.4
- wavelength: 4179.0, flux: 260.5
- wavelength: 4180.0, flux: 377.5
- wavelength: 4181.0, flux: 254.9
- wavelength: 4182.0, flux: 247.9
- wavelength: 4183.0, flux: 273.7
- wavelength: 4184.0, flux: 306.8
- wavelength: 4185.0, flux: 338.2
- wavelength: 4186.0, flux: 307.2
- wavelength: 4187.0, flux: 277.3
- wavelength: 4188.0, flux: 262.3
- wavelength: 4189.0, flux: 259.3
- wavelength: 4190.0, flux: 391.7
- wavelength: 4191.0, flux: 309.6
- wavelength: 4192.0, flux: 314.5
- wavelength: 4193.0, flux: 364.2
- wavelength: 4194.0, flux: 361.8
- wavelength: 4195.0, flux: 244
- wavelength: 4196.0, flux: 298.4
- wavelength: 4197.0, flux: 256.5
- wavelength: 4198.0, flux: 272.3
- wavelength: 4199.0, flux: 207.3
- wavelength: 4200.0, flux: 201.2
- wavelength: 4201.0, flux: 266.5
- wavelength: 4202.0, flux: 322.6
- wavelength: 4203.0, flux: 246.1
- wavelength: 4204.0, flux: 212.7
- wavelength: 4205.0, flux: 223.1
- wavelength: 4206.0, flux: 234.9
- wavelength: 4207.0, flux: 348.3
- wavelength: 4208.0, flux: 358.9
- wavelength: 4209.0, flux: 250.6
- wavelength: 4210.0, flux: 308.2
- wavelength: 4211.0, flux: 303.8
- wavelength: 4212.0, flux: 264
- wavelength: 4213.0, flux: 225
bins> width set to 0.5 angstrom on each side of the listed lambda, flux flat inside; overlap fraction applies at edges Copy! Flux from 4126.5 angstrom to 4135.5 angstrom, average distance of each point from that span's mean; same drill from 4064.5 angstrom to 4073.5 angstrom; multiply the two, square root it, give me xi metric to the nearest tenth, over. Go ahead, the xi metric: 38.8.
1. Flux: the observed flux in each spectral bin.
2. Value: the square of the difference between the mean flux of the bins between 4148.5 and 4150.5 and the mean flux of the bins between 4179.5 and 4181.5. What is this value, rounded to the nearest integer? 69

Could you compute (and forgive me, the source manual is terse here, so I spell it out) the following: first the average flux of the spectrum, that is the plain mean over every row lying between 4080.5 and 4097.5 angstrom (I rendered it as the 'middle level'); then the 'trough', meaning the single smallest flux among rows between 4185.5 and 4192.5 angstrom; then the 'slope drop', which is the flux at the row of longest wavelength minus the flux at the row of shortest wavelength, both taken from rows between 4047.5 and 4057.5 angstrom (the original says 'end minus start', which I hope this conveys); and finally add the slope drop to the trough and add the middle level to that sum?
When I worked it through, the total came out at 539.4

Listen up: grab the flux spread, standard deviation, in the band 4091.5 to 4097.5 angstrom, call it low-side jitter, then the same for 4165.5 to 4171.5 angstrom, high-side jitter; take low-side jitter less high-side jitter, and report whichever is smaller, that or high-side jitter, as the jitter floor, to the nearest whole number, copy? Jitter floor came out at 1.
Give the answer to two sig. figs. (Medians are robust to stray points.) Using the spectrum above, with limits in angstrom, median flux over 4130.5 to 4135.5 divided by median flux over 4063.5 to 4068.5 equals 0.77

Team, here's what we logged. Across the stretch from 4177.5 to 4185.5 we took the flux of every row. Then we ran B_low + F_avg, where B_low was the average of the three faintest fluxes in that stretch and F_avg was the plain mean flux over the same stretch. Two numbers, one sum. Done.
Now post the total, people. 550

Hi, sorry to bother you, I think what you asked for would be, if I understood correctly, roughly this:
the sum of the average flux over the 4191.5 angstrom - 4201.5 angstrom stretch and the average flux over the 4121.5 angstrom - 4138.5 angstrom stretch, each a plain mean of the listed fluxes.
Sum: 564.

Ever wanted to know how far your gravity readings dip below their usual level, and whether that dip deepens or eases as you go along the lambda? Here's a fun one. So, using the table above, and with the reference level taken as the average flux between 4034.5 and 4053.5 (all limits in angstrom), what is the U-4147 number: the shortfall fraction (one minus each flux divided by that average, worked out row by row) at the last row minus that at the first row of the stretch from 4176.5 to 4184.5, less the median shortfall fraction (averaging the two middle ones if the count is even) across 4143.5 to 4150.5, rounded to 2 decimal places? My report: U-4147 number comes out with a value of 0.00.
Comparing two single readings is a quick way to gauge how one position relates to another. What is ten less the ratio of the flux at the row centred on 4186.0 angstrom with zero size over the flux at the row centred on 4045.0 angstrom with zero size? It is 8.7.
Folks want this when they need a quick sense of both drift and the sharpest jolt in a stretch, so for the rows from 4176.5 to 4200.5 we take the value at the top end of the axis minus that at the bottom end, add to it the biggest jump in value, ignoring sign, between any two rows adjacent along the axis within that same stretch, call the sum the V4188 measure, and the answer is 11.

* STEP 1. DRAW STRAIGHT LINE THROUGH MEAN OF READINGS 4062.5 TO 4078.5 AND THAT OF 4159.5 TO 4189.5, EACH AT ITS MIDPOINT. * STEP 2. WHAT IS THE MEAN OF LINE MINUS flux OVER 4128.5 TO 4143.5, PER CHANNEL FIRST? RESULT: 6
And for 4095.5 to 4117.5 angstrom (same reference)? 21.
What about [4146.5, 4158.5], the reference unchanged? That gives -4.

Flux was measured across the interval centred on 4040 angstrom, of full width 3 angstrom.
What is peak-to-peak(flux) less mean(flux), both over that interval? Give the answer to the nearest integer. -246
